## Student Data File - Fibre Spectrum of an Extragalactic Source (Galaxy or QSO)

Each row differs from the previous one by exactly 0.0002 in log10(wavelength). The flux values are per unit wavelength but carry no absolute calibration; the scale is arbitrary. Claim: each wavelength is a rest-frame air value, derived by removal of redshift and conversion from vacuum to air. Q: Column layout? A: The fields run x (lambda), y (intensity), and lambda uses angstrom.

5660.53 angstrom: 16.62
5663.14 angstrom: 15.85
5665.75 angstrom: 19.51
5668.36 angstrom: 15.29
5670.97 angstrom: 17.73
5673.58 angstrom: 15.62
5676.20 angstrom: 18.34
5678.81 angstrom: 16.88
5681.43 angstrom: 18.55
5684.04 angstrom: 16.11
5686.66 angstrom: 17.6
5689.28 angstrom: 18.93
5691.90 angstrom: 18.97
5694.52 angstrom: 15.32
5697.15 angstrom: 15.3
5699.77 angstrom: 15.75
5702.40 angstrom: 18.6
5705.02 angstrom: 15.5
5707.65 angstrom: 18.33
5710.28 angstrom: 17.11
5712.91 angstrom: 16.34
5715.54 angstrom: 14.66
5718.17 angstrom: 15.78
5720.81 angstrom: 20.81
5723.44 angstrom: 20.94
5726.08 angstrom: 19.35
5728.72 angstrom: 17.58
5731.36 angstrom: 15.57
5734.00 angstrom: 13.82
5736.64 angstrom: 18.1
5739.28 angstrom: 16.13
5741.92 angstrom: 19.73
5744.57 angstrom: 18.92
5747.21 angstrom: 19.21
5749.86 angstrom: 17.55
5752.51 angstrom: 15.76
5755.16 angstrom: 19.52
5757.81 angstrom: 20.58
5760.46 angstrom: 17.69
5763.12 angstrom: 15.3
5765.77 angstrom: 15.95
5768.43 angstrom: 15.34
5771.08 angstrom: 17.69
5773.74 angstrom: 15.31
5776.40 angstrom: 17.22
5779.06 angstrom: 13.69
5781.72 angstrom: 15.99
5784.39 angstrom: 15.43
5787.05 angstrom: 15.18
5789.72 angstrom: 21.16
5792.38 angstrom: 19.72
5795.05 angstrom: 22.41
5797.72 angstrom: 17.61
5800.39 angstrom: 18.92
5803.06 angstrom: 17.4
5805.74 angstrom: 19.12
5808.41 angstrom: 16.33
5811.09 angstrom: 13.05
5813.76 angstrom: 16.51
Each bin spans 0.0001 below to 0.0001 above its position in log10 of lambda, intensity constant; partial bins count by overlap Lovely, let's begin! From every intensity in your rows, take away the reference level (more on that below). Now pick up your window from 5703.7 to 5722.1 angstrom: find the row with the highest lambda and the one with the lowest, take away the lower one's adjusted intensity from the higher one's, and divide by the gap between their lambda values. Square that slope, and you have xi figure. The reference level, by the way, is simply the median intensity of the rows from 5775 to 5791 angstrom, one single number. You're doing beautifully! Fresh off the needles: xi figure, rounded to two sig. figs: 0.11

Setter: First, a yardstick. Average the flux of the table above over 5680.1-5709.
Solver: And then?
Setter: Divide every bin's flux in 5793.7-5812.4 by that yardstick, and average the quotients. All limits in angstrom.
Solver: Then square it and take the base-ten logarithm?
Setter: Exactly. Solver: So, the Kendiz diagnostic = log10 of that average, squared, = 0.0326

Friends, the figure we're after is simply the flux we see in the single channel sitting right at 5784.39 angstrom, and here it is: 15.43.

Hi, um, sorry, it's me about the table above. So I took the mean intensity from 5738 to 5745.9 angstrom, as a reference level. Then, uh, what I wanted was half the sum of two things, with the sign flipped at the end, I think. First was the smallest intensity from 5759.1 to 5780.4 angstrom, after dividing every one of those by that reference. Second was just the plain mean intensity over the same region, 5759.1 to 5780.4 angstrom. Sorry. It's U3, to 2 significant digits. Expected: -8.4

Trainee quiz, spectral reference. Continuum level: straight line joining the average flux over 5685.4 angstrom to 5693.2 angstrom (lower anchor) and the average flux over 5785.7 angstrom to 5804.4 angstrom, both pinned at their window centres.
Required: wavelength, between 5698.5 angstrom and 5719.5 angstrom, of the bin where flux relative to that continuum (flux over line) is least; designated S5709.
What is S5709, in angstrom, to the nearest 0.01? 5715.54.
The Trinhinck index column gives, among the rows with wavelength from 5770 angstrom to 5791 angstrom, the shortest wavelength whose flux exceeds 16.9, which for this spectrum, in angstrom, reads 5771.08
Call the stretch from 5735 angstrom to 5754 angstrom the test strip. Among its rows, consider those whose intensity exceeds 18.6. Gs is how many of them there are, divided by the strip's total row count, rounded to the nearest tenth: 0.4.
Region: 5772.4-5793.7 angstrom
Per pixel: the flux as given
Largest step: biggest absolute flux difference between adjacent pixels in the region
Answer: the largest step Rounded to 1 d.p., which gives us 6.0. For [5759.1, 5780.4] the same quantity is 3.5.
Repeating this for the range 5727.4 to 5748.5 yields 4.3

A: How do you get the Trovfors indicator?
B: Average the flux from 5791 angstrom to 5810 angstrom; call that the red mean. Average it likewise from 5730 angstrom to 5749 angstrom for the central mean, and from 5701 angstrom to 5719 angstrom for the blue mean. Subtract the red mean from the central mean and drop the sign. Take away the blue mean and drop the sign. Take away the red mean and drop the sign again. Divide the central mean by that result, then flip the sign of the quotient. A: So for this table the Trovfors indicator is -5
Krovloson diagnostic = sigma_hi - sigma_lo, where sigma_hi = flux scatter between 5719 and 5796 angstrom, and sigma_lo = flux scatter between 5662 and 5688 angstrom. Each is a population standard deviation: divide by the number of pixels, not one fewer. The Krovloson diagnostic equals 0.98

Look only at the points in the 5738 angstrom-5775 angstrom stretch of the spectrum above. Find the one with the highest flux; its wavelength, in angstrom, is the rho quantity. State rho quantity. 5757.81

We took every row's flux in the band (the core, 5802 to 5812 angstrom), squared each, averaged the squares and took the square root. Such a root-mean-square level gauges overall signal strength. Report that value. 16.6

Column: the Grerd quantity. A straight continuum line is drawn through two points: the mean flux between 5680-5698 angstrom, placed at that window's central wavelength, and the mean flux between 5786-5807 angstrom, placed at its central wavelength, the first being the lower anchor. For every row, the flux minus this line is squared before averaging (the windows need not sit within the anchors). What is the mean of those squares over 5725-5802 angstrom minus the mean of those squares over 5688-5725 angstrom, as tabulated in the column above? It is 1.6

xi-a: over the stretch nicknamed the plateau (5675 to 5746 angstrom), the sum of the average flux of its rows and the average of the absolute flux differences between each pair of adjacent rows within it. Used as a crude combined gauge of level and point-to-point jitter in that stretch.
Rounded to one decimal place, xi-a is 19.3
